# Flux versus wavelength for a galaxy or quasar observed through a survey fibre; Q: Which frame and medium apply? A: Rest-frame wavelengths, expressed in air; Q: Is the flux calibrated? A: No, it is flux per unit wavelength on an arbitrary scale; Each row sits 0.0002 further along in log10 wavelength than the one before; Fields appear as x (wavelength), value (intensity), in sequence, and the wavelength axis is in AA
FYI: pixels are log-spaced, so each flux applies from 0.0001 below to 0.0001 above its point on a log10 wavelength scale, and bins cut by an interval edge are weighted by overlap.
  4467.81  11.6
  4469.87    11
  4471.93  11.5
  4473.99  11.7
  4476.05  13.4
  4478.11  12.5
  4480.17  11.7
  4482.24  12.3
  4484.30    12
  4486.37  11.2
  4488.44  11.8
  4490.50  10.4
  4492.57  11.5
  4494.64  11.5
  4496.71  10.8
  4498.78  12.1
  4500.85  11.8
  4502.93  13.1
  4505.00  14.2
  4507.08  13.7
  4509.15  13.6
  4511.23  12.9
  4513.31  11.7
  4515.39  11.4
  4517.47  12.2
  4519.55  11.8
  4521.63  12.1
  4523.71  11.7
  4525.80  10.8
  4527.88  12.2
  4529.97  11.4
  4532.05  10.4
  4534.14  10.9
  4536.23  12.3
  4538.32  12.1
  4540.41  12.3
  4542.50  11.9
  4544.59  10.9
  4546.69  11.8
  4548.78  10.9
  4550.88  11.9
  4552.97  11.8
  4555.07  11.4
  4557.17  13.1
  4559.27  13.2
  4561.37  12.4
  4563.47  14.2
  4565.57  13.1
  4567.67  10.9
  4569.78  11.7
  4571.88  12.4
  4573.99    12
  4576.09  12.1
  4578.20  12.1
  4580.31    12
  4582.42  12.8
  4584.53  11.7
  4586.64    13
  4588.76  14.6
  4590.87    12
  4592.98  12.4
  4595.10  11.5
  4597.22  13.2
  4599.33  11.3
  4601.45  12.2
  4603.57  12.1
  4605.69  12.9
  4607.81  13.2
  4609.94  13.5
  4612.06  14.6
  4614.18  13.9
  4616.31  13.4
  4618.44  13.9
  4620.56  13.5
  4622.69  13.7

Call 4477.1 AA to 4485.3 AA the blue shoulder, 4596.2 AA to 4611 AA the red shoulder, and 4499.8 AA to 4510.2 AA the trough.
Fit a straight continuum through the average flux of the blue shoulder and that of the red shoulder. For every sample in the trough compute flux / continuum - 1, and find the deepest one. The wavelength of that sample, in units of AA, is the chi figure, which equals 4500.85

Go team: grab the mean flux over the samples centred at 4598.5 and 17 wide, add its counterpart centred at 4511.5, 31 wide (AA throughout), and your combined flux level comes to 24.5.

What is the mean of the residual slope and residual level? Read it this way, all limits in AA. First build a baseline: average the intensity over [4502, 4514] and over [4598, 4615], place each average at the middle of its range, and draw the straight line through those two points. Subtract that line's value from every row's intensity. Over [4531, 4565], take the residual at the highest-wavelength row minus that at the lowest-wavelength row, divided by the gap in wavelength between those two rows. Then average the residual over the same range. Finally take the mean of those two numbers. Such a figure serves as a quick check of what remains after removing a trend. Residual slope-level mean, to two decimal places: -0.51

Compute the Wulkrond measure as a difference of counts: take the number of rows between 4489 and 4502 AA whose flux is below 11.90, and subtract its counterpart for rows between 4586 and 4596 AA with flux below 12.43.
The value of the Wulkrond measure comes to 2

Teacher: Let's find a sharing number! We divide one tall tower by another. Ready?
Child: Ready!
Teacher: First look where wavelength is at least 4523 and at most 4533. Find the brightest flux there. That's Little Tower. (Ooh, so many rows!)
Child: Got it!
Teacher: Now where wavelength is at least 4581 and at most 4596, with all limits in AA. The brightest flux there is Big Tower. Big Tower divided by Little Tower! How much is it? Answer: 1.20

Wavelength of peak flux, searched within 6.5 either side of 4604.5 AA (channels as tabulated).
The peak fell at 4609.94 AA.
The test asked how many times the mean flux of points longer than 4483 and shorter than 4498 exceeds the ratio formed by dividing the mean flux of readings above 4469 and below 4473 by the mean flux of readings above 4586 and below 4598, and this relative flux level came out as 12.9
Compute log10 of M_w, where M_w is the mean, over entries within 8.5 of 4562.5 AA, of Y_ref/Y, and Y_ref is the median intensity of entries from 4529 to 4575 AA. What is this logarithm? -0.018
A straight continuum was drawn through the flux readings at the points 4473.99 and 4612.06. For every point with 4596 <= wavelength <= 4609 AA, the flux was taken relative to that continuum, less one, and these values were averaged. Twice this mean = -0.27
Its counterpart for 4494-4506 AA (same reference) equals 0.00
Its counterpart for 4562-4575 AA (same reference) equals -0.19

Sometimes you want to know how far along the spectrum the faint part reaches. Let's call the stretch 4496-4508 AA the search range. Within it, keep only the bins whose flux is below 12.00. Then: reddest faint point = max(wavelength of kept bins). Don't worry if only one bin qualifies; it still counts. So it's 4500.85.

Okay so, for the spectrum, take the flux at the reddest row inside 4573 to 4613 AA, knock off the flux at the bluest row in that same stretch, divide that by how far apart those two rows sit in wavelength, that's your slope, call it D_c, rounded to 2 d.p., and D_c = 0.07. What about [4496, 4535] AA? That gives 0.00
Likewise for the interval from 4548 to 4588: 0.06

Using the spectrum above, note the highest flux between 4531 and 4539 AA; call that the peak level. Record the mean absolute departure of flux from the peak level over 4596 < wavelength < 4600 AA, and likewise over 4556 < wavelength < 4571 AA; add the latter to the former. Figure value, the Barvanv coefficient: 1.9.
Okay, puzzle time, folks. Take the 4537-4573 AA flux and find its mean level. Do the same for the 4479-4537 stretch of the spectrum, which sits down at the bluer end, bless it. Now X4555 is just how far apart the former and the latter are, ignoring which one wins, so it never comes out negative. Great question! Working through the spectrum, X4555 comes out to 0.21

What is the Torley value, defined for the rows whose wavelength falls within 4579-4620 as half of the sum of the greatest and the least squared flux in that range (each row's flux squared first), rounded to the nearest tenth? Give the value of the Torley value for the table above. 170.4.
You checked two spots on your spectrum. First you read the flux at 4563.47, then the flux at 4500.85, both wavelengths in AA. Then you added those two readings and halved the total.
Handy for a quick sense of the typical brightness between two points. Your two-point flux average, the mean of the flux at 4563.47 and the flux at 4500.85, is 13.0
